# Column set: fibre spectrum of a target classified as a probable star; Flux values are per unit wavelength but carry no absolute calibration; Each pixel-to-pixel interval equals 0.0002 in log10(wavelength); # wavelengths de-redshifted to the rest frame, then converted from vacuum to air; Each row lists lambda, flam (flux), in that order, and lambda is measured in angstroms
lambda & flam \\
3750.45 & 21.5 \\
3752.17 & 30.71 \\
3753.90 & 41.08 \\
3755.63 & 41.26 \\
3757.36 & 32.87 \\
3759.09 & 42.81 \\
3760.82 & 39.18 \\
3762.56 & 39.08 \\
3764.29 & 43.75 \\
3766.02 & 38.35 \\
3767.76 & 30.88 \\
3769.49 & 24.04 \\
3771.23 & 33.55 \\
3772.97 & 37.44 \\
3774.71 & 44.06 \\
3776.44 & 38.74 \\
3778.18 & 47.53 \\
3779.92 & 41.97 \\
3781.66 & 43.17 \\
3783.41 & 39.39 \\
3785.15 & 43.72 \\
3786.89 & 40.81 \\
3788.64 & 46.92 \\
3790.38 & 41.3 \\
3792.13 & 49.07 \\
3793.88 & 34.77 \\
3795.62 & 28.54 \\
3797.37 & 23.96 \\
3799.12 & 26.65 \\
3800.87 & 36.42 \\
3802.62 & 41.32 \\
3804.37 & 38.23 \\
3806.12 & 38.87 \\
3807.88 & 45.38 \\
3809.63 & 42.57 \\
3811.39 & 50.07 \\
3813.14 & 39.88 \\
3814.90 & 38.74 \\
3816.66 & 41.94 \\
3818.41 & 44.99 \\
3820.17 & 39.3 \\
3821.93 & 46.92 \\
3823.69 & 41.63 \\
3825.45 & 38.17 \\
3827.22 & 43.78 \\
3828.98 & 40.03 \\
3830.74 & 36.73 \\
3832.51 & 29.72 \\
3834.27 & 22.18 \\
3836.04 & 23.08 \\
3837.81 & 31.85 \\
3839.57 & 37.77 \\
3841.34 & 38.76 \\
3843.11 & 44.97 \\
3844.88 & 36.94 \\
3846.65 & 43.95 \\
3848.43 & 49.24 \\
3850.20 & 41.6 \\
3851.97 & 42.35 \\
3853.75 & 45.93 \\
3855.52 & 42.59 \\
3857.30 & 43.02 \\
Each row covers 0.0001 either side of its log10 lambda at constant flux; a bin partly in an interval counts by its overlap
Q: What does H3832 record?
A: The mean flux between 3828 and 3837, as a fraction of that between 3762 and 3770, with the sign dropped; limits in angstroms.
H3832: 0.86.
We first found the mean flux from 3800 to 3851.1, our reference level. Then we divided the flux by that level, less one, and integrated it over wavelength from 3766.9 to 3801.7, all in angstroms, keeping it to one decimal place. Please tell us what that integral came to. -1.6 angstroms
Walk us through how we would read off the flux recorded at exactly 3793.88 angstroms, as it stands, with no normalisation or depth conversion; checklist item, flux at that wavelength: 34.77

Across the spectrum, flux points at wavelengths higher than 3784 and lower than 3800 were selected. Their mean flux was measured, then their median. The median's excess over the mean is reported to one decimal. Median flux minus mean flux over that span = 3.5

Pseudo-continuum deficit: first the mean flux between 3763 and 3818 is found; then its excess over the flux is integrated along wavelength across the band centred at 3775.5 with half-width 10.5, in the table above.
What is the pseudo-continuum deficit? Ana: 11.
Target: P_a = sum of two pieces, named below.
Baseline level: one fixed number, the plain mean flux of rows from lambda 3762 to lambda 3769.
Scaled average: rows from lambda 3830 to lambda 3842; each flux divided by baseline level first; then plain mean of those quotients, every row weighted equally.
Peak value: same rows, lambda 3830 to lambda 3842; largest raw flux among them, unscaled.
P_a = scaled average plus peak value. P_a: 39.6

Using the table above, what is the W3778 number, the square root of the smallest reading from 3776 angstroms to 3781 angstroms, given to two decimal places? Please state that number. 6.22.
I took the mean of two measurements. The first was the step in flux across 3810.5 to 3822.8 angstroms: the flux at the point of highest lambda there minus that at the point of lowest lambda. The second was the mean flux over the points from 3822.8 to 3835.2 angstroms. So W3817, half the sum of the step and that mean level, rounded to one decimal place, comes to 16.4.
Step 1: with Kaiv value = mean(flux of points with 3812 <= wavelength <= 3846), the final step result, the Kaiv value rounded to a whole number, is 38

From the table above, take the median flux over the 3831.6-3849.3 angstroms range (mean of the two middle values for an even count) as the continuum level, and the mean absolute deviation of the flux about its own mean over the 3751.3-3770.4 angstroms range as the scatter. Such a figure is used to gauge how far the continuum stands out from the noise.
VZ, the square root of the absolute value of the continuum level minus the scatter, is 5.7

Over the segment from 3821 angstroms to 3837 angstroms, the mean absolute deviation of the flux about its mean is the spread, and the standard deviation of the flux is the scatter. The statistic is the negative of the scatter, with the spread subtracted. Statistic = -16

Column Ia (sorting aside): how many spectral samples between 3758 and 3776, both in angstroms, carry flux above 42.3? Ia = 3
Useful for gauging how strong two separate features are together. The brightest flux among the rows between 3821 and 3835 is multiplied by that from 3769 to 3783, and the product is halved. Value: 1115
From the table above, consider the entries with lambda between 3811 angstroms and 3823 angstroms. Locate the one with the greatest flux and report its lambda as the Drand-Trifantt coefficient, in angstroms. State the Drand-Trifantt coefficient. 3811.39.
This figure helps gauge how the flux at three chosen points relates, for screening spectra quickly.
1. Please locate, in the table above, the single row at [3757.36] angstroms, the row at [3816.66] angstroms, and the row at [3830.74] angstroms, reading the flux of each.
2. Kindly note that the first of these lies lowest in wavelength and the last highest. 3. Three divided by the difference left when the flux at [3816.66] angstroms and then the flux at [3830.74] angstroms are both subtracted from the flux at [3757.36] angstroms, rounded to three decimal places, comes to -0.066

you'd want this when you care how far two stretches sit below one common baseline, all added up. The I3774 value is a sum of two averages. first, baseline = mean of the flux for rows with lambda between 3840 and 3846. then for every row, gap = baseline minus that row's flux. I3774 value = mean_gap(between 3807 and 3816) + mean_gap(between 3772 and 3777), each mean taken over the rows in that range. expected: -3.0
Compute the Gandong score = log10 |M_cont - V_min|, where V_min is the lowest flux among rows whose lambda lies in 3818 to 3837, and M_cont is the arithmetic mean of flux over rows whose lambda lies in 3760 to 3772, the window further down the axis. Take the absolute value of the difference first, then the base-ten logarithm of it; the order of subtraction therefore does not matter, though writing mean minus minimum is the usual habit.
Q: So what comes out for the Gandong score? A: 1.13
